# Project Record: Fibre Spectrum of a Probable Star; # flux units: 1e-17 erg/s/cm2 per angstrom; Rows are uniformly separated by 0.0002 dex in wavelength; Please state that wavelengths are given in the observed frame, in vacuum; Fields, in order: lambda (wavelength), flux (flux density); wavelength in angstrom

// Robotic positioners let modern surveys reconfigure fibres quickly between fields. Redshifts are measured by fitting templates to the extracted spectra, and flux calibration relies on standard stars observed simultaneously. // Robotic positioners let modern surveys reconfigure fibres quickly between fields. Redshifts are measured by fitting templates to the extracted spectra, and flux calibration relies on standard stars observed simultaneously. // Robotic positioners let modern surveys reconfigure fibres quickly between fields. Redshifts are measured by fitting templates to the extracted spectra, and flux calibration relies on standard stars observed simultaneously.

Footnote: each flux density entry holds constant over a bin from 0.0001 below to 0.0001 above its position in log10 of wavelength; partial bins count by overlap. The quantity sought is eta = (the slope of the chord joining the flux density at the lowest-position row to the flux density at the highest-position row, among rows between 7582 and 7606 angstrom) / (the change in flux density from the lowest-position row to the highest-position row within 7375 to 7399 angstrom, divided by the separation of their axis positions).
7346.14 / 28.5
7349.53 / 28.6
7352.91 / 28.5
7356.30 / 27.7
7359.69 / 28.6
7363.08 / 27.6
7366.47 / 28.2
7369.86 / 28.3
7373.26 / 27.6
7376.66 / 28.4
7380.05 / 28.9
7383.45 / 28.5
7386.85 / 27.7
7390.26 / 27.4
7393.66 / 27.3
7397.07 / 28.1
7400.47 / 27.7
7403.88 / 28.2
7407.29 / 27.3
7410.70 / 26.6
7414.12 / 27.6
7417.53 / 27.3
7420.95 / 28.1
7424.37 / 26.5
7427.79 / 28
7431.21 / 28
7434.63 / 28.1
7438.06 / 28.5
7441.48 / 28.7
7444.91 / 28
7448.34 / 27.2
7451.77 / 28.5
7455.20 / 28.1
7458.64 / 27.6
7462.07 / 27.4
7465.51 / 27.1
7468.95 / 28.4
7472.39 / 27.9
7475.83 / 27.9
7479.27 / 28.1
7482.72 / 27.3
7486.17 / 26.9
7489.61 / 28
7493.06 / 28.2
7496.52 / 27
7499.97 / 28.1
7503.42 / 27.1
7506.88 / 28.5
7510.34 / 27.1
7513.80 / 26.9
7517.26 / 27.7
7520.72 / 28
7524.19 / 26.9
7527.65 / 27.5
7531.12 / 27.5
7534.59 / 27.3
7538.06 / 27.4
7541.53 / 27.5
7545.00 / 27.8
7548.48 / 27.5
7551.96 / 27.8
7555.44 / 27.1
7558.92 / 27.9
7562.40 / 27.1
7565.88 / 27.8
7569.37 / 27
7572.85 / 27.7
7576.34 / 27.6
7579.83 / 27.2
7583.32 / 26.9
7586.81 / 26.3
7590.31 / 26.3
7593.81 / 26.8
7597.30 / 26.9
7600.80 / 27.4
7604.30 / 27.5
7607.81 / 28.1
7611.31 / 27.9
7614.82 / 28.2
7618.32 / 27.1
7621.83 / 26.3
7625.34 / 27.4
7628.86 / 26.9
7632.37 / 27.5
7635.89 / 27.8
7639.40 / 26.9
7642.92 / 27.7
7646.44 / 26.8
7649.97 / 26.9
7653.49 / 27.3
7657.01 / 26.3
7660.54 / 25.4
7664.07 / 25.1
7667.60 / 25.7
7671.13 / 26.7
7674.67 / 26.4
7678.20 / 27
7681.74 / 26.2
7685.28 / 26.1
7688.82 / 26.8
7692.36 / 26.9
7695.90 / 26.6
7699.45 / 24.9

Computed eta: -1.9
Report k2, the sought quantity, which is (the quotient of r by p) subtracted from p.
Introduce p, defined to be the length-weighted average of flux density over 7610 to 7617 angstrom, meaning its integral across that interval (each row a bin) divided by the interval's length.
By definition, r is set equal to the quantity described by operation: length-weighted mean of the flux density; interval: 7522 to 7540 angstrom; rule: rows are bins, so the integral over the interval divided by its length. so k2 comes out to 27.0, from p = 28.0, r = 27.3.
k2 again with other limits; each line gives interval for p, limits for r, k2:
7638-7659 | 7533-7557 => 25.9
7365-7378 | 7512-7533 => 27.1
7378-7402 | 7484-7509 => 27.0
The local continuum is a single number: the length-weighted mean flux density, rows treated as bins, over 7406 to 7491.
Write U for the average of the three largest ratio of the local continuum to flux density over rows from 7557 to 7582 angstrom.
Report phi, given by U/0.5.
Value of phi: 2.05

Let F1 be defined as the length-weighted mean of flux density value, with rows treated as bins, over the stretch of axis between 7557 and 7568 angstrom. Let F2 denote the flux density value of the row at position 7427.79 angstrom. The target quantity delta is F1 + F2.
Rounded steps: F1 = 27.6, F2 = 28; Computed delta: 55.6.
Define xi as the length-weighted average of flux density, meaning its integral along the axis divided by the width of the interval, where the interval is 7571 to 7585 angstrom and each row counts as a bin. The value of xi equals 27.4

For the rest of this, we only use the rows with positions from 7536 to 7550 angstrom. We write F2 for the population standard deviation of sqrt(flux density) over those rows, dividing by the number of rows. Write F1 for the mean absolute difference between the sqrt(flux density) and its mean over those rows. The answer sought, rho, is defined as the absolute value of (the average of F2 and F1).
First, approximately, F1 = 0.0119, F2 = 0.014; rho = 0.013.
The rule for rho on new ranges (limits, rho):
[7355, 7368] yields 0.037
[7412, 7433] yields 0.048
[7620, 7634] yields 0.043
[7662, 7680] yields 0.064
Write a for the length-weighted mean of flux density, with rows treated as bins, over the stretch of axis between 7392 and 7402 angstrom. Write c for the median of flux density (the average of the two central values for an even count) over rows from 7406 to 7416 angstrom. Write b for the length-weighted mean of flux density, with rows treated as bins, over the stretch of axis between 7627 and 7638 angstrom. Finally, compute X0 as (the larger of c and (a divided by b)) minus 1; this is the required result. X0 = 26.3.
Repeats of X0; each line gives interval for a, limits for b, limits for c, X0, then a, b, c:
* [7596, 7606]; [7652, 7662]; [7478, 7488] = 26.3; 27.3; 26.3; 27.3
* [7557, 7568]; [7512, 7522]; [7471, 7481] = 26.9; 27.6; 27.5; 27.9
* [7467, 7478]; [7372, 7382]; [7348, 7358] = 27.5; 28.1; 28.3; 28.5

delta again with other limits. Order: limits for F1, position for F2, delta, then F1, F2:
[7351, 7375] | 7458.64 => 55.7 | 28.1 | 27.6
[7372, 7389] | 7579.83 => 55.4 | 28.2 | 27.2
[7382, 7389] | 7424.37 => 54.5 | 28.0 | 26.5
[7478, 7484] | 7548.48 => 55.2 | 27.7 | 27.5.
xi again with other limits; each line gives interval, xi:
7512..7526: 27.4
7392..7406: 27.8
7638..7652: 27.1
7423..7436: 27.7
